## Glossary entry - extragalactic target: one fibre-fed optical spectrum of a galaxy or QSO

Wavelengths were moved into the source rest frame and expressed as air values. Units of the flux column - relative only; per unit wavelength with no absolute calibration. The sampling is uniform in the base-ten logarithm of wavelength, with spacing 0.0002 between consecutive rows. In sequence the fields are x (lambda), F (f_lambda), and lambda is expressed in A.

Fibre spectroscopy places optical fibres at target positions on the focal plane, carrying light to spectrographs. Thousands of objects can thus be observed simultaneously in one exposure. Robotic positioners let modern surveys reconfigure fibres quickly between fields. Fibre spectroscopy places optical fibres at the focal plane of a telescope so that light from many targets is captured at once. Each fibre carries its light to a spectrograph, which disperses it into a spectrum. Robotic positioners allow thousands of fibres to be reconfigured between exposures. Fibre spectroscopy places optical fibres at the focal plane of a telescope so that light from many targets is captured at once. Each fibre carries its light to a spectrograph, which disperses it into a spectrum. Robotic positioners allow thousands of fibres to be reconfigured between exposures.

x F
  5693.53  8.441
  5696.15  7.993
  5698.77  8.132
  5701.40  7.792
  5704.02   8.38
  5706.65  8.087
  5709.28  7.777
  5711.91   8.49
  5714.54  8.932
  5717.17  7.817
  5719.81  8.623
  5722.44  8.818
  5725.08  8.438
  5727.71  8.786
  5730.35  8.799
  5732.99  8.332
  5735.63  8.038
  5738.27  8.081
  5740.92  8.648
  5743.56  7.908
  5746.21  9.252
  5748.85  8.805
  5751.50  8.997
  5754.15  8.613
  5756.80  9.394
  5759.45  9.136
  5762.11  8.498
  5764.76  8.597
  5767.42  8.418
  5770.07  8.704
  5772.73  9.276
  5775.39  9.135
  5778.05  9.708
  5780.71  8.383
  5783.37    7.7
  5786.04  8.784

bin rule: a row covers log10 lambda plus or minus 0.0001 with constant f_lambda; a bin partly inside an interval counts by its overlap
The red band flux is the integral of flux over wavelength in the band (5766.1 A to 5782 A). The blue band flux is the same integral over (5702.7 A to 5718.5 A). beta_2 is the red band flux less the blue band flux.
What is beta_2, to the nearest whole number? 12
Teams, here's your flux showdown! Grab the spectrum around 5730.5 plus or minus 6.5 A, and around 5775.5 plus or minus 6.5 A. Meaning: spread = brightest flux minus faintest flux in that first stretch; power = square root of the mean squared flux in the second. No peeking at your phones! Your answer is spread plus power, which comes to 9.8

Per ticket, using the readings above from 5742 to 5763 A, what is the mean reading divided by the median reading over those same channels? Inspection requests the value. 0.992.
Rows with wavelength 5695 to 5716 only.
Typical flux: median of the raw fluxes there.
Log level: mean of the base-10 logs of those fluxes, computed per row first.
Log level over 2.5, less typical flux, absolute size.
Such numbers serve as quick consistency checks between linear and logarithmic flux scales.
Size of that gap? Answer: 7.7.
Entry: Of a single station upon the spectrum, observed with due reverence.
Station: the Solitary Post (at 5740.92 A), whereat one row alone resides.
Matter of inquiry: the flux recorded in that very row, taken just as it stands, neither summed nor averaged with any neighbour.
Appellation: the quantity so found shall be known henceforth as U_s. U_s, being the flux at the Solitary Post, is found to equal 8.648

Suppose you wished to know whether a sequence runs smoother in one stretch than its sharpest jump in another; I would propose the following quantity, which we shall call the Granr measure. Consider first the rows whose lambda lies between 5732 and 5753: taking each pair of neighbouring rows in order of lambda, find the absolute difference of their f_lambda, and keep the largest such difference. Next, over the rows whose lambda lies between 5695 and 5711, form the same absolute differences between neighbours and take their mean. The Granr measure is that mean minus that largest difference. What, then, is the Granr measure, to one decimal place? -1.0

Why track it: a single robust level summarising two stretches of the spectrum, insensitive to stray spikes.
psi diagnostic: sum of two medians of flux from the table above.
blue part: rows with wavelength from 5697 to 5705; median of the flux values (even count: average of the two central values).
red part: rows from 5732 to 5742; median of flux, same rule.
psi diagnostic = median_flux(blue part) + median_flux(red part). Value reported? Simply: 16.3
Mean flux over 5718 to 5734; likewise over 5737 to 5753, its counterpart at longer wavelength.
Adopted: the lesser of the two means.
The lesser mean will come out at 8.6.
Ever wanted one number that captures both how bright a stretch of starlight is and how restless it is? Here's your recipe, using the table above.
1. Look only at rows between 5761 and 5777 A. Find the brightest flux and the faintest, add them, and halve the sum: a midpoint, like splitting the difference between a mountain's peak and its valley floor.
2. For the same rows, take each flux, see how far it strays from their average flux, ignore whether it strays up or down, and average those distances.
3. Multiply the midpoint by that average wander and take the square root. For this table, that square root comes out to 1.60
